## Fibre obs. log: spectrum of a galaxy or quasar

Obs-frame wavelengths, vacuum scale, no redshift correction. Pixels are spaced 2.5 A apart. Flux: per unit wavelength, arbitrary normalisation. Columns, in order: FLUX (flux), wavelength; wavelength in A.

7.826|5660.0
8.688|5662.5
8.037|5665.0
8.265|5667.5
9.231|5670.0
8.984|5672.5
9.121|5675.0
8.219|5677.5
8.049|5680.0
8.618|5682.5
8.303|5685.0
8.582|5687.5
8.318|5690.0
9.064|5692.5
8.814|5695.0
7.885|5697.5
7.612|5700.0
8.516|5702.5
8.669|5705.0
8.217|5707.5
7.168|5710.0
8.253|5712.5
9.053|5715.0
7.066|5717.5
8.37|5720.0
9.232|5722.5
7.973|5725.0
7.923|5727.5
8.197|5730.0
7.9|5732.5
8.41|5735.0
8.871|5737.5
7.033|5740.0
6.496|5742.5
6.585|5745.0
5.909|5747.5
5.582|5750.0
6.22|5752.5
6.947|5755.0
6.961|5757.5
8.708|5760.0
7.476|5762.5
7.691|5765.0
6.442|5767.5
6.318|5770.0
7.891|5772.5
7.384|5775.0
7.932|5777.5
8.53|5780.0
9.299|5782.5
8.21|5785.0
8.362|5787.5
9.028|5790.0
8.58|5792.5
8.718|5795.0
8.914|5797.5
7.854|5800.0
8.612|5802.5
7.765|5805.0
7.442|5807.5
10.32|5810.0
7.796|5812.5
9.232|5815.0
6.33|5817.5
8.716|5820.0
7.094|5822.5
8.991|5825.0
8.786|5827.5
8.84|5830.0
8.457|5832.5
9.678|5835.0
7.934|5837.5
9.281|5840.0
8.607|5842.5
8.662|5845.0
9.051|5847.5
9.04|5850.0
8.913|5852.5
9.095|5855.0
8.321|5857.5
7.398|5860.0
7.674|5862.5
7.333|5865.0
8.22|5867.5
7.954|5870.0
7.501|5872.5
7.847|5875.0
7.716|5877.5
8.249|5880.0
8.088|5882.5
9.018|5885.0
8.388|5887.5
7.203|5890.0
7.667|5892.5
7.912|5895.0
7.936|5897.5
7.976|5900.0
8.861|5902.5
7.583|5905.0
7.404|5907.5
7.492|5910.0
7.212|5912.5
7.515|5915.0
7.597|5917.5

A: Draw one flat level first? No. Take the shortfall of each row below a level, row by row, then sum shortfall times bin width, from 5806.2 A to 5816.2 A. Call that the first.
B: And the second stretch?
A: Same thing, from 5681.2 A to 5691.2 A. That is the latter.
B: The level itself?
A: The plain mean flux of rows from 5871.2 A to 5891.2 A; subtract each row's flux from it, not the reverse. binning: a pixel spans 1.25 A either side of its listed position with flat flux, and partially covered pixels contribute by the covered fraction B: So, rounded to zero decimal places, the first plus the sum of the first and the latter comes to -18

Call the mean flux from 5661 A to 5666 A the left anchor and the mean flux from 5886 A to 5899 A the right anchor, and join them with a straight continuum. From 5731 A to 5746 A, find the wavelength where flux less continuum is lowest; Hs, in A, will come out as 5742.5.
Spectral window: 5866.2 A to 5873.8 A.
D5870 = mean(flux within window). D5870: 7.9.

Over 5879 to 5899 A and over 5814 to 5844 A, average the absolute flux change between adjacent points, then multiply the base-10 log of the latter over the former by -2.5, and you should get -1.0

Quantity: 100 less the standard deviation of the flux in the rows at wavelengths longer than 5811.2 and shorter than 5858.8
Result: 99.2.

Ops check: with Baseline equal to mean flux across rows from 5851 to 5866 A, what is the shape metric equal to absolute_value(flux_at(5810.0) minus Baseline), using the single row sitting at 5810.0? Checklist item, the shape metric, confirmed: 2.2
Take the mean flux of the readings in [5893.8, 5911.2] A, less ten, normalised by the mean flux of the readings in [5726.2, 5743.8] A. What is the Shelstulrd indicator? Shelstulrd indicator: -0.27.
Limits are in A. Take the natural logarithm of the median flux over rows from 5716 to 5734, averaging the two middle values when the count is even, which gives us 2.08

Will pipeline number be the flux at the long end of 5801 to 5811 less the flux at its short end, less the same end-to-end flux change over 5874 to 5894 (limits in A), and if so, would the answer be 1.9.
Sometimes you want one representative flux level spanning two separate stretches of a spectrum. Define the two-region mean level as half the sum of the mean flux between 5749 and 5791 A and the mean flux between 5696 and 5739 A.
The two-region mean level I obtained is 7.89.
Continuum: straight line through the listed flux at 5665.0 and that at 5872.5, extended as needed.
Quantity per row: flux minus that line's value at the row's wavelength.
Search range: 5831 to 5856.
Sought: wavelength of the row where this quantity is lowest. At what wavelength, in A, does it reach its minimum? 5837.5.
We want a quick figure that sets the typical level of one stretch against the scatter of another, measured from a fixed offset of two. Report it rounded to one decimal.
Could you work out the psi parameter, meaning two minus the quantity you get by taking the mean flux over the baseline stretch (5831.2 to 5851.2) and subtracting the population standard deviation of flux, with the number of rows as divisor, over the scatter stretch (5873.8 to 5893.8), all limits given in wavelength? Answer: -6.3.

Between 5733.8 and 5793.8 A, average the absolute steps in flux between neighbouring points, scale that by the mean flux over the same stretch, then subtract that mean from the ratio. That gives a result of -7.4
